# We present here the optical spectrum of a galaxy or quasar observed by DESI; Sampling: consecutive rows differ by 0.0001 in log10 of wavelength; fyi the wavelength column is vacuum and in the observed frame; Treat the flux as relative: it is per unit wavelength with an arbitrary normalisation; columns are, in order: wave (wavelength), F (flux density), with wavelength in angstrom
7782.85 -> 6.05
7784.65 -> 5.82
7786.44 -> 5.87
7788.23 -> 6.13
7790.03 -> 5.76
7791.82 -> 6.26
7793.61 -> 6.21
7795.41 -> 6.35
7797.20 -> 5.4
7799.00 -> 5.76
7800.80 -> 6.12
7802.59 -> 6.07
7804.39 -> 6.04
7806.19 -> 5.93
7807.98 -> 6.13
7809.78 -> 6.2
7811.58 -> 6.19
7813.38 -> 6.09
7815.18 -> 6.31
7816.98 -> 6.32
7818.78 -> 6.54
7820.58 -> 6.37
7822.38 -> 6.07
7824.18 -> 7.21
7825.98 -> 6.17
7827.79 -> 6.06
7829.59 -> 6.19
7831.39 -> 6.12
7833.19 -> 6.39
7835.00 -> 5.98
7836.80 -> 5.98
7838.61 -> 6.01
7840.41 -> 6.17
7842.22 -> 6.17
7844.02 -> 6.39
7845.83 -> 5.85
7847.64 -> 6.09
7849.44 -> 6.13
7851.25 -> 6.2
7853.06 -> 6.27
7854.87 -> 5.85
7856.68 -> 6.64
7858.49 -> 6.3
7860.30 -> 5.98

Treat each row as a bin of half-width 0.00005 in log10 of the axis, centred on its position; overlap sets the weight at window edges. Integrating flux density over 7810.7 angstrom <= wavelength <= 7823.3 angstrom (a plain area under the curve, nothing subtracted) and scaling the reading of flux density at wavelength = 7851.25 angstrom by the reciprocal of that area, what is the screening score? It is 0.08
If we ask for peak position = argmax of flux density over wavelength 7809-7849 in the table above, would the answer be 7824.18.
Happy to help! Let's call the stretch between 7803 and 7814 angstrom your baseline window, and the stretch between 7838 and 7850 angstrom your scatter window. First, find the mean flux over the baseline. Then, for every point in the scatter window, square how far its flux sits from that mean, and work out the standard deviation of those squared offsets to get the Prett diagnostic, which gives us 0.03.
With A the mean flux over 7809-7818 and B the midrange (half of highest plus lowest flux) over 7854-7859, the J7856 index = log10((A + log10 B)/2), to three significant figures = 0.545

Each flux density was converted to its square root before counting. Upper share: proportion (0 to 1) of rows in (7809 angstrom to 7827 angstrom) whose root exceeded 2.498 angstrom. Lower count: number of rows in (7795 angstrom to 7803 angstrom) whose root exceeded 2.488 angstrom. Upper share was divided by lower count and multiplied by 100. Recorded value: 50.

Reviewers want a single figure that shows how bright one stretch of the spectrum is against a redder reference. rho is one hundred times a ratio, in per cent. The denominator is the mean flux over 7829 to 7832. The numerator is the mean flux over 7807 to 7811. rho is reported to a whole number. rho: 100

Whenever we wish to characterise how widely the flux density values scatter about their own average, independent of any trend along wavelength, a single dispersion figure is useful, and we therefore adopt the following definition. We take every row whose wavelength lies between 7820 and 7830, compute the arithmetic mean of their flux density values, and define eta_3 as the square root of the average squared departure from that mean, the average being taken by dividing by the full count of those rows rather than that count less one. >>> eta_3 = 0.40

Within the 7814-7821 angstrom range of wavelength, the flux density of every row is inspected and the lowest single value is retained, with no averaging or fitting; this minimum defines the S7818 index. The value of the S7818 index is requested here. 6.31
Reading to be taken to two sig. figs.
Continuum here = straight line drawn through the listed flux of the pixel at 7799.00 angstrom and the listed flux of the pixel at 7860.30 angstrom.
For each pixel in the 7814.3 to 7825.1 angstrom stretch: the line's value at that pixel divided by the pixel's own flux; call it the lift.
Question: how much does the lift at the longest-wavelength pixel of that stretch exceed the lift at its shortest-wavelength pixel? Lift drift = -0.11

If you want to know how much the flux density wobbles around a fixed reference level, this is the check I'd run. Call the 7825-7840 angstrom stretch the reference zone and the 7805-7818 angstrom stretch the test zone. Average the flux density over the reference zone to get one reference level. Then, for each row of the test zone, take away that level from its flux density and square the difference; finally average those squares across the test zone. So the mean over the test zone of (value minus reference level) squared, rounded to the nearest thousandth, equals 0.019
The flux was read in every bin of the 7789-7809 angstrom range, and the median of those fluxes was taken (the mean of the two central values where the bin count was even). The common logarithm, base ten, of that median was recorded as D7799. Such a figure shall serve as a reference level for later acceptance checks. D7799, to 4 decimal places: 0.7832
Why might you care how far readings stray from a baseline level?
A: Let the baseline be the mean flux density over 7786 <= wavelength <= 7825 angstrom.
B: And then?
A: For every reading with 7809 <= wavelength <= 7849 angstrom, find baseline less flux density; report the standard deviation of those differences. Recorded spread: 0.27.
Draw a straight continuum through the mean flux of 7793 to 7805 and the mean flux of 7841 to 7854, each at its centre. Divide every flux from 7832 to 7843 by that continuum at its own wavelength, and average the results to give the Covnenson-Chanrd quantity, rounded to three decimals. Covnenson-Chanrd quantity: 0.999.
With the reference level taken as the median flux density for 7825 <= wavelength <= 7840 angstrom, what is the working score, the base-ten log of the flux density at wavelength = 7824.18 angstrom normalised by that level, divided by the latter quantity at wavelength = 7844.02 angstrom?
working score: 3.5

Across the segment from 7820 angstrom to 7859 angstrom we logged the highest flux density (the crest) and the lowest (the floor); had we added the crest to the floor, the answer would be 13.1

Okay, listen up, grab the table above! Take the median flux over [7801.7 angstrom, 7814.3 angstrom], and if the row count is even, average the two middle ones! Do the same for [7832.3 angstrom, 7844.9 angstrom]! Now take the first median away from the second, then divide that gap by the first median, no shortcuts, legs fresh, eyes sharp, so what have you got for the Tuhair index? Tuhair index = 0.013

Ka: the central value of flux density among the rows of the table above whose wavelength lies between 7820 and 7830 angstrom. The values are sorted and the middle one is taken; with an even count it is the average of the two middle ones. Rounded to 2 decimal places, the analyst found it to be 6.18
